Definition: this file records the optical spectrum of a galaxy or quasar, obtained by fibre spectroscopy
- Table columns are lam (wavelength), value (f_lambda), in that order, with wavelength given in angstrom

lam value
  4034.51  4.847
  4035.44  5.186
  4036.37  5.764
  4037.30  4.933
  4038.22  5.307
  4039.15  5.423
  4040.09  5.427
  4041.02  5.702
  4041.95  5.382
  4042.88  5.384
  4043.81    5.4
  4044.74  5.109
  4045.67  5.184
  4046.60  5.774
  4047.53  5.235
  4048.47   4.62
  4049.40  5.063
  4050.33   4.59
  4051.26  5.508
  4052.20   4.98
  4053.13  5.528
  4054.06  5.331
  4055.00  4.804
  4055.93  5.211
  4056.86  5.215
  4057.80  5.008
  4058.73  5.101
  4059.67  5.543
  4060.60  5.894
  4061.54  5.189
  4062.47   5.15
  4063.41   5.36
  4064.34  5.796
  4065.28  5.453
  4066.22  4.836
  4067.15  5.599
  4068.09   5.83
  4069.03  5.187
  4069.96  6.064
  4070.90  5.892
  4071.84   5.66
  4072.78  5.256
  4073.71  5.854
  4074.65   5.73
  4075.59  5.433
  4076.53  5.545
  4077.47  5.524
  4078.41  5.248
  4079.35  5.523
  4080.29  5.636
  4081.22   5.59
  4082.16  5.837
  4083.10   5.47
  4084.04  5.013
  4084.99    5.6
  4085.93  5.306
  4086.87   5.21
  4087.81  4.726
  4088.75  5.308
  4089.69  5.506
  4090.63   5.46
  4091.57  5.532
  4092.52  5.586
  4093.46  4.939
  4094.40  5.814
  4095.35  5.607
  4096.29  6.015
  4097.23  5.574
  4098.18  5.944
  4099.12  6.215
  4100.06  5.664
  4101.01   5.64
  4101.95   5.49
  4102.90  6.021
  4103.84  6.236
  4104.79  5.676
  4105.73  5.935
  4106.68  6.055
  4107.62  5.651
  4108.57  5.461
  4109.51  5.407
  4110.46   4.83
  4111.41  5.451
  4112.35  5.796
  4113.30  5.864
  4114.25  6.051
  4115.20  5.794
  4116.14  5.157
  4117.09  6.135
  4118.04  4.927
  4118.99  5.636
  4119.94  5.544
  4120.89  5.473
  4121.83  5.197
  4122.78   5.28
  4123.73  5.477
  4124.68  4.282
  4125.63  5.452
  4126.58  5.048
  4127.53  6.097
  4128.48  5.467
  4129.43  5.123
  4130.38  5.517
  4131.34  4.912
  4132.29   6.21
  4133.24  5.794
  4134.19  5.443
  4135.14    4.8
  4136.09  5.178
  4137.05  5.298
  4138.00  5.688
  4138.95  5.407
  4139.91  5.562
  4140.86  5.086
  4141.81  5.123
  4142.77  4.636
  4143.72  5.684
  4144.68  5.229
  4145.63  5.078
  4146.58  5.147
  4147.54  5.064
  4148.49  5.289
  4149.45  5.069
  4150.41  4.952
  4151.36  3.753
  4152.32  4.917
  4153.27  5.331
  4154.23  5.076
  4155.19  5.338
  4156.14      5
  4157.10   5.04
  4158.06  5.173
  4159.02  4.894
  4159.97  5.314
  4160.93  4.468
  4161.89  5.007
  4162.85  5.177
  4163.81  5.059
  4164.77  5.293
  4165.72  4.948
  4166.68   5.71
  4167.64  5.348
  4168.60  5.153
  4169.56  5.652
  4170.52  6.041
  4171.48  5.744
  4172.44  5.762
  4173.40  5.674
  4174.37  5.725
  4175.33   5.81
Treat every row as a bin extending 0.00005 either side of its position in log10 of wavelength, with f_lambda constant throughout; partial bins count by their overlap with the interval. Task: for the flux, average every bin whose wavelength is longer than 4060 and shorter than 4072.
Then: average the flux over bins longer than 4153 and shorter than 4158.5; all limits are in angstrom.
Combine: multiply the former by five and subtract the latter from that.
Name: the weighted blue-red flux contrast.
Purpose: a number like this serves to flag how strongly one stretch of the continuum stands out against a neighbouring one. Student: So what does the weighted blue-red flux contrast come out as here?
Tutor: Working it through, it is 22.5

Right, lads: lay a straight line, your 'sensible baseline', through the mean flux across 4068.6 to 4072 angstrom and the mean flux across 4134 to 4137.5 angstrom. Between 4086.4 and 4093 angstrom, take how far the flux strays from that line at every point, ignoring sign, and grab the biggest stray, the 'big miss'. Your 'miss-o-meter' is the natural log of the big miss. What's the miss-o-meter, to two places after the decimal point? -0.18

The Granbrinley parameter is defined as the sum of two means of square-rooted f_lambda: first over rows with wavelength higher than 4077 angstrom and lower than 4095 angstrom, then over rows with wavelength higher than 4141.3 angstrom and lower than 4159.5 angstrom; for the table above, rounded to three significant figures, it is 4.57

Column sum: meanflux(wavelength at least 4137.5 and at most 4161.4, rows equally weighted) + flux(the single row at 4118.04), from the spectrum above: 10.0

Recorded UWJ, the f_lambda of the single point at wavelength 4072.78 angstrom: 5.256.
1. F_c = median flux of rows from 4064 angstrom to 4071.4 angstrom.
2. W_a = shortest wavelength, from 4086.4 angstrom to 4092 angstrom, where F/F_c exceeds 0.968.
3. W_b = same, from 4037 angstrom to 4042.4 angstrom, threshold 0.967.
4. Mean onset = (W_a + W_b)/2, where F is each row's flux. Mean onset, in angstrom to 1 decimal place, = 4066.3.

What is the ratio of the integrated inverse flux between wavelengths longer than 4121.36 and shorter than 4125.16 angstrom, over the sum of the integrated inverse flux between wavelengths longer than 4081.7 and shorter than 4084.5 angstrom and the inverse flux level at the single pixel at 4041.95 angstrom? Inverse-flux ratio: 1.1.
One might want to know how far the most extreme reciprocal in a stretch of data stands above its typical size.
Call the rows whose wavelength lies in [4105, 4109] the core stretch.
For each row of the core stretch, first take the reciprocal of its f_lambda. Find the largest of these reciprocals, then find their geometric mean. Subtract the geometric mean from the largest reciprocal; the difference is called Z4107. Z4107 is 0.010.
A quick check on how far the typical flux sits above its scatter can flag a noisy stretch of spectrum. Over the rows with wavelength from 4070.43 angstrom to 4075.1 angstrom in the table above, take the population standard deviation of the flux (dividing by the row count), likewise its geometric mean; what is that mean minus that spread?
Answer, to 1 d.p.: 5.4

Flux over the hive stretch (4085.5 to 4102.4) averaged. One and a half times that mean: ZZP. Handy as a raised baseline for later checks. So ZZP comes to 8.3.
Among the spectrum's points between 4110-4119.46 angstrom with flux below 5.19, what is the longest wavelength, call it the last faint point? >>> 4118.04 angstrom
